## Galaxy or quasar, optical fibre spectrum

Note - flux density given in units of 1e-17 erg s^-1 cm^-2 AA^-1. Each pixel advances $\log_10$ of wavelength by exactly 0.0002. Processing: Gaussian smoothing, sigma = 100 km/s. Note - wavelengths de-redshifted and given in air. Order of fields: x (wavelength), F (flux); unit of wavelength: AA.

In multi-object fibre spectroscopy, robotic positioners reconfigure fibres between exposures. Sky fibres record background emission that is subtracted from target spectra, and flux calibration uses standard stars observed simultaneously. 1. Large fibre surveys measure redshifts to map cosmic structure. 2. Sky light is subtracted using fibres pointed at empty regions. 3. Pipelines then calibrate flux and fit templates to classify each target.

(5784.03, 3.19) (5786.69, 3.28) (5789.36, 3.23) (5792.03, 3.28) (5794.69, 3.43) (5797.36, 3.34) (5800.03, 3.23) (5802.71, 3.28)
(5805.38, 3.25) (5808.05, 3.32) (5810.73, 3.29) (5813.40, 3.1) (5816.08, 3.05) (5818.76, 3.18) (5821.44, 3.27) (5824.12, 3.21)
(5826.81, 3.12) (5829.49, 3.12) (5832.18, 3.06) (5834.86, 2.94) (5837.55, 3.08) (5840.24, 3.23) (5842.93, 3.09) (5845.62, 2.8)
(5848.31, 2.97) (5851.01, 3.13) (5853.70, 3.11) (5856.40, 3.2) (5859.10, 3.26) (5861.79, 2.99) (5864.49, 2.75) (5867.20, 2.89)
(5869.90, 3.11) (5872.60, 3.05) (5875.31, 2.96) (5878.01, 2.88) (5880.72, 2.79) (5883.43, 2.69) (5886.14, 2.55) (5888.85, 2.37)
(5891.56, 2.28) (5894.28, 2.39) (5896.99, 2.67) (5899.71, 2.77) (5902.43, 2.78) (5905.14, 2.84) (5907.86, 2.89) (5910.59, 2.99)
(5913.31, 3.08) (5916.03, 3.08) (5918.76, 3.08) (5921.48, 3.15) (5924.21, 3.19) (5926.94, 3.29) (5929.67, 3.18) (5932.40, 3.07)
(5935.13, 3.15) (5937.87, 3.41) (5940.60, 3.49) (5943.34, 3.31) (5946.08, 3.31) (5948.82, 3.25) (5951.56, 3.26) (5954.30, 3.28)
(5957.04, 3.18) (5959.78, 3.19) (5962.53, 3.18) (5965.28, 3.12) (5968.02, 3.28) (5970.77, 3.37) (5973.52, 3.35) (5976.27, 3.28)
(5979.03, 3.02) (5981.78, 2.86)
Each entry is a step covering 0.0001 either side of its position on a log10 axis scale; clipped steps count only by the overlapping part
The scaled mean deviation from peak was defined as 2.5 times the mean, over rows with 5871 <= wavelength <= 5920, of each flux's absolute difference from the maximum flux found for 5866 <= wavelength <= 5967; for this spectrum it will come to 1.8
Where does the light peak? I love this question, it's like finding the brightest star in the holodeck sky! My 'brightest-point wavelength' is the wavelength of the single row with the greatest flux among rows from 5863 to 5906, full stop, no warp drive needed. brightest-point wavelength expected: 5869.90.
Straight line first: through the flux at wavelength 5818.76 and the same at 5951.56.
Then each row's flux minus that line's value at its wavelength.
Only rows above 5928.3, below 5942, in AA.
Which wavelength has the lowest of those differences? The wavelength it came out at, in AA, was 5932.40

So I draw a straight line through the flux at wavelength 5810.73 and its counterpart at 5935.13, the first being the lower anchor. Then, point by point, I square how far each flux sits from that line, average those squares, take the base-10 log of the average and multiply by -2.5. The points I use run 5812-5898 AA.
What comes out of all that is 2.10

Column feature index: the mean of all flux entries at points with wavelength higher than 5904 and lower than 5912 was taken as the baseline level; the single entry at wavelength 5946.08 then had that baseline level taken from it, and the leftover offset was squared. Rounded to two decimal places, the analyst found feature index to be 0.16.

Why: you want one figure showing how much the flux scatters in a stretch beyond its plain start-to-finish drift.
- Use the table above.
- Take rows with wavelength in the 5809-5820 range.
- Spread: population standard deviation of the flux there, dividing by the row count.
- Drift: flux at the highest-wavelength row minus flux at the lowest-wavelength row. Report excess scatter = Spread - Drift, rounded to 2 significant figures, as 0.20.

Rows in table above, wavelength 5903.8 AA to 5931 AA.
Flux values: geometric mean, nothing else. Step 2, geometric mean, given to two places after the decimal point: 3.07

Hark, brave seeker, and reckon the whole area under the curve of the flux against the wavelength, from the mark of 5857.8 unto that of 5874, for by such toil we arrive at 49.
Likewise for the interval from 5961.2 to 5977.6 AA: 54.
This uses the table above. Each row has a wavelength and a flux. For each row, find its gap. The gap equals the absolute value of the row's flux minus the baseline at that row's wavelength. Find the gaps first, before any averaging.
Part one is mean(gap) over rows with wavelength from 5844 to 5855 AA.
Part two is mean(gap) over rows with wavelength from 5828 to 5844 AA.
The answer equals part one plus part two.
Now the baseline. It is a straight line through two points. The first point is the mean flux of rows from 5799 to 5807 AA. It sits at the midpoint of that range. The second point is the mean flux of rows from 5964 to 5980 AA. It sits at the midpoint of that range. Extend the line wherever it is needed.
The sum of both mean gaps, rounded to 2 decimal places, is 0.41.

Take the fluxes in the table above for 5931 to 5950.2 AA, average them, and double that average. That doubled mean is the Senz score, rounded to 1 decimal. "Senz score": 6.6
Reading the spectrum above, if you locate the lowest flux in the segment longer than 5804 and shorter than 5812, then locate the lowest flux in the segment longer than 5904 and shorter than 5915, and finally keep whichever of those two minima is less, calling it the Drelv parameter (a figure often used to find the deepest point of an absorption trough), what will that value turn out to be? 2.84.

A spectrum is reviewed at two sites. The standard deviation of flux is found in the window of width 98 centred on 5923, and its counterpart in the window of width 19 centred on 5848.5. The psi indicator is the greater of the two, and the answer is 0.30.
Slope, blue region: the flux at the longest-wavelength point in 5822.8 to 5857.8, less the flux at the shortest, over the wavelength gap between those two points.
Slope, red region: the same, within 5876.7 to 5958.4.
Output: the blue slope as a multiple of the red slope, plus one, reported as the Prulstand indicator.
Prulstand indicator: 0.9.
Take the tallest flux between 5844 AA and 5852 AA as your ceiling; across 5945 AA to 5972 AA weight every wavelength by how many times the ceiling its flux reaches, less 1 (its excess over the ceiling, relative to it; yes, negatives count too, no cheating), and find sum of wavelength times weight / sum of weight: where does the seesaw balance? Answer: 5958.1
